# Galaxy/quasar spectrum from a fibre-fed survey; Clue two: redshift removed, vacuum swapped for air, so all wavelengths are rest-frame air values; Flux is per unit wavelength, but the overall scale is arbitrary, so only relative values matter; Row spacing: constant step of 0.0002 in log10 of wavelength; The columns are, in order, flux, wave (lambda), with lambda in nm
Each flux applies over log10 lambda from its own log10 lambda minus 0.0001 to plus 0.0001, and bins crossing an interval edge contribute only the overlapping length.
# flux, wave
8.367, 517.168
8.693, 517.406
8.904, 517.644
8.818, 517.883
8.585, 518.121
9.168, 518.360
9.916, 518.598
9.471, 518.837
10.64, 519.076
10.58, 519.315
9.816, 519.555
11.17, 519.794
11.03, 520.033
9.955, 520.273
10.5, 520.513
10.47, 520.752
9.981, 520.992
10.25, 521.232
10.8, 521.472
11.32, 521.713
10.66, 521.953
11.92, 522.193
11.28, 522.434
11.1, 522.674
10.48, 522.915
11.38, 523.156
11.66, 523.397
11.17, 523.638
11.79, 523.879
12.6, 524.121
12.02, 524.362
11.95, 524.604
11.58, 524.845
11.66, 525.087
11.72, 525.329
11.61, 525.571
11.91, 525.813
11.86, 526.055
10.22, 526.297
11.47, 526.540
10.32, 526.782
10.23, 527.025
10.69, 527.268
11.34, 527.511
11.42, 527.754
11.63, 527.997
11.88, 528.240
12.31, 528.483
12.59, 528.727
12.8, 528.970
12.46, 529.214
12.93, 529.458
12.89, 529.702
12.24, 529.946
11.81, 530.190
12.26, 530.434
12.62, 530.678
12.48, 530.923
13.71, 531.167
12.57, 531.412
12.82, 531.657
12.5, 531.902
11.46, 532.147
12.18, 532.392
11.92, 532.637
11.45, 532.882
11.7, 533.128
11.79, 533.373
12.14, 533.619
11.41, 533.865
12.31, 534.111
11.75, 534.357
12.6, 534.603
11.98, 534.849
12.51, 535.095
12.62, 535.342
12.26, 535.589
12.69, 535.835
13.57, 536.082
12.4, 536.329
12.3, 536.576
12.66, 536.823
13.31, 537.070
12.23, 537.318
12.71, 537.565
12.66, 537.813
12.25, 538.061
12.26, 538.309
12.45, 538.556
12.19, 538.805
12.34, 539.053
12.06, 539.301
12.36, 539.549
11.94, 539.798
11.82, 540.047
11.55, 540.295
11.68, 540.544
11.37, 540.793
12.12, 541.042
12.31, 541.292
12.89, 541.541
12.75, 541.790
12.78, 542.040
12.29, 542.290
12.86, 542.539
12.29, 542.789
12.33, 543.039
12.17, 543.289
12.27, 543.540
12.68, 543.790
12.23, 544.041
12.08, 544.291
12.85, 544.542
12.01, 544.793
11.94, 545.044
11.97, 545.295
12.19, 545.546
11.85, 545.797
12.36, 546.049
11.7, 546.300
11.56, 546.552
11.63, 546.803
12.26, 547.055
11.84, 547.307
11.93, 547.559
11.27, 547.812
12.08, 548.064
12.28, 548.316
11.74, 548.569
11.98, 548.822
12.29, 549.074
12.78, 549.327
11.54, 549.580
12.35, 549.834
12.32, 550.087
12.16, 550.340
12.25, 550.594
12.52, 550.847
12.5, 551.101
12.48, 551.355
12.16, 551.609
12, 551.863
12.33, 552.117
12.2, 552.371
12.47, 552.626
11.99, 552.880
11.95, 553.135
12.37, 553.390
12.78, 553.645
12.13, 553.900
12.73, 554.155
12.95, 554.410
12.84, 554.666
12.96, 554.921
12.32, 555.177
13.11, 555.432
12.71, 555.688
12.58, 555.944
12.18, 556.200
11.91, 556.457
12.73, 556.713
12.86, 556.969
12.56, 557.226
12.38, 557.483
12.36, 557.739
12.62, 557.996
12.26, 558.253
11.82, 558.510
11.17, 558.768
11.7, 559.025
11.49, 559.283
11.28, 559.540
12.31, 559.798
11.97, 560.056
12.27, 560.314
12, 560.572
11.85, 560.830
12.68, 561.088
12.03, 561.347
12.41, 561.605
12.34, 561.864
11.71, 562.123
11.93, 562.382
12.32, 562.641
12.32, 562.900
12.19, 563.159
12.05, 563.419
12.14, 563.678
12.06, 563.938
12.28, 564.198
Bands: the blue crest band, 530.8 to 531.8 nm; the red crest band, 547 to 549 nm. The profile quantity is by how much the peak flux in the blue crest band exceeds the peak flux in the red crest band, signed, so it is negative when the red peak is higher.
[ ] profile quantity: 1.4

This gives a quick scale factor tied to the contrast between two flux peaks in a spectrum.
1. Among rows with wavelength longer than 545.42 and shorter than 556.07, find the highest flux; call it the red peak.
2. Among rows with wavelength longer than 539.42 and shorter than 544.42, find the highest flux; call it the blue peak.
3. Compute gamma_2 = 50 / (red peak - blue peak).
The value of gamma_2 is 227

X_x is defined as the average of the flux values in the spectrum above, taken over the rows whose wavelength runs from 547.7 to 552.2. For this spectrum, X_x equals 12.2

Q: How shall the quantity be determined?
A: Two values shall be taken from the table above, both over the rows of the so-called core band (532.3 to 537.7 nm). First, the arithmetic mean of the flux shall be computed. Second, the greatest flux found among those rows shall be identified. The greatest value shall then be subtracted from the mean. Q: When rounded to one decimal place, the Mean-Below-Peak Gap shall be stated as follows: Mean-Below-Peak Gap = -1.3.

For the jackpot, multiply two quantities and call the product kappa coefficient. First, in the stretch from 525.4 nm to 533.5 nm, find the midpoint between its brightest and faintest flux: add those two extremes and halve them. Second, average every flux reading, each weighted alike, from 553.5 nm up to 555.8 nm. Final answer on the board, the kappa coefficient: 152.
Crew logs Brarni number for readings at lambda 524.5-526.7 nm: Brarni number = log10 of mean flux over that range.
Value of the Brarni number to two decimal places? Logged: 1.06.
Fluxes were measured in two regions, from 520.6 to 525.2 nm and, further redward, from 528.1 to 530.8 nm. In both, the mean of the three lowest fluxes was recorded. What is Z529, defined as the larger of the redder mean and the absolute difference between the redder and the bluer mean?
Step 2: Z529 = 12.0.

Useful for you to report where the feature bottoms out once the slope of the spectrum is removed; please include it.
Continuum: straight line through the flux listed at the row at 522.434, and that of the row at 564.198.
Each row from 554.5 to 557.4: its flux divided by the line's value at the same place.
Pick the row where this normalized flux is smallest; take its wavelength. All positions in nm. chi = 556.457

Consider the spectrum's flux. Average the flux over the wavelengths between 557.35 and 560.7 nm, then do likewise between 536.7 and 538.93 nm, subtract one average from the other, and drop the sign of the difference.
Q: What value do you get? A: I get 0.55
